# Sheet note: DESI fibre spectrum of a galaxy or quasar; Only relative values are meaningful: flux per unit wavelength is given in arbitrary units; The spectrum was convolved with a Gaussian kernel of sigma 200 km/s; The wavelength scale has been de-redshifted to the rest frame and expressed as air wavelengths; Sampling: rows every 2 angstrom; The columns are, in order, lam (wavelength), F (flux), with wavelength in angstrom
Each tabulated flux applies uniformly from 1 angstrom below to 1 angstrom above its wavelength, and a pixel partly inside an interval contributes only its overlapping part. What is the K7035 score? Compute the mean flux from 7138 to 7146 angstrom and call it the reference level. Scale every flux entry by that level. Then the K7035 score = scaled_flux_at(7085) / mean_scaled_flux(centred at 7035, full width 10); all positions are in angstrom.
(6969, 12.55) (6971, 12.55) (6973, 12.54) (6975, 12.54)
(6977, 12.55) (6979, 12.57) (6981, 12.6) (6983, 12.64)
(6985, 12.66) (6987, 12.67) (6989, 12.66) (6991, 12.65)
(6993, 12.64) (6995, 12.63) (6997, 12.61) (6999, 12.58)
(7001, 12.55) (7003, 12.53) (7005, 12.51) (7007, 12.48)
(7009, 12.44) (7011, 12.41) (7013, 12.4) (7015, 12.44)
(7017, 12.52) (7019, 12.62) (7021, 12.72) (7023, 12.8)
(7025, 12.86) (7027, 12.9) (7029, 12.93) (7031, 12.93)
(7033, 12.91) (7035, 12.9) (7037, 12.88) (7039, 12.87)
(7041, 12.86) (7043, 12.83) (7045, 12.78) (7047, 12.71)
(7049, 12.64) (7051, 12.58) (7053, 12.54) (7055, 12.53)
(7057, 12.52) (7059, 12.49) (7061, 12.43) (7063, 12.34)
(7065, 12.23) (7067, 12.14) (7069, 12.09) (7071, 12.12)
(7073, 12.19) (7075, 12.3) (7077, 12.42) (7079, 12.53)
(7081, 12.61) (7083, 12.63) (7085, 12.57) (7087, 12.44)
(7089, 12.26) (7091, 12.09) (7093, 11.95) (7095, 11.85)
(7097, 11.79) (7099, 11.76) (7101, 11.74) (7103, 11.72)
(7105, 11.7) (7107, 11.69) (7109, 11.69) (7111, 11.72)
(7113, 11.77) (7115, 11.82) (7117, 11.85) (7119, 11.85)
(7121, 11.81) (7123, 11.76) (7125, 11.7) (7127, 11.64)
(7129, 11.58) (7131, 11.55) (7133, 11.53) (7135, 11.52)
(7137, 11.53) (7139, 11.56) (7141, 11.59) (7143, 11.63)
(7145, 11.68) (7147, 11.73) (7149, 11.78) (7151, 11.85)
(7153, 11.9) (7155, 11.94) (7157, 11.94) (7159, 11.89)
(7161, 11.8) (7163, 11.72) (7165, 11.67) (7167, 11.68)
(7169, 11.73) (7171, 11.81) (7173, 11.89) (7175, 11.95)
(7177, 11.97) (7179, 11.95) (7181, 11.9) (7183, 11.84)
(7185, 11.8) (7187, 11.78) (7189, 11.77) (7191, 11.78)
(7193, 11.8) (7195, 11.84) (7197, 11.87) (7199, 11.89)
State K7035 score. 0.97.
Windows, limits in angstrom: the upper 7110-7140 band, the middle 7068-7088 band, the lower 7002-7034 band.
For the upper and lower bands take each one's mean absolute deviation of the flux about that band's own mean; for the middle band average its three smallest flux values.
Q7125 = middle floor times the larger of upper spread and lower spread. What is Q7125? 2.3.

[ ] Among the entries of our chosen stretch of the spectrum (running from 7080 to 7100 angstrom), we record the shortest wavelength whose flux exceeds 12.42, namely 7081 angstrom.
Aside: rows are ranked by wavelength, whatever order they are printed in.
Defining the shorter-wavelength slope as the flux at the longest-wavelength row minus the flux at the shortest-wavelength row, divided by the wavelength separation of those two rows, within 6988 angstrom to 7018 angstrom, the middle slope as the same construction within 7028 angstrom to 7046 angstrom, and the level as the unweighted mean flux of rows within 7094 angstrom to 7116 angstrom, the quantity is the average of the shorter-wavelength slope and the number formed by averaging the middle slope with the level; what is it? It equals 2.933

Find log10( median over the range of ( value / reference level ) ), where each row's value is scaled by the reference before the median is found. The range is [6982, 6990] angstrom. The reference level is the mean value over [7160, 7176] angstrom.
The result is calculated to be 0.031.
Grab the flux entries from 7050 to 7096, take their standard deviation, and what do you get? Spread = 0.22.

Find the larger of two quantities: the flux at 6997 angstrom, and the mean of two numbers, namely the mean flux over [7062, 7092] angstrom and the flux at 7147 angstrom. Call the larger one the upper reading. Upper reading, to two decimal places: 12.61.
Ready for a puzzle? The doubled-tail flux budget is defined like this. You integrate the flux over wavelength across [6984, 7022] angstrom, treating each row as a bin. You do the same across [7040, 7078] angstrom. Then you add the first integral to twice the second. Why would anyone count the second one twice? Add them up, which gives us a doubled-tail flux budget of 1424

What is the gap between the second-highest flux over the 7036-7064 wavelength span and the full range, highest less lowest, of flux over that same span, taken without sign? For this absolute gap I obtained 12.3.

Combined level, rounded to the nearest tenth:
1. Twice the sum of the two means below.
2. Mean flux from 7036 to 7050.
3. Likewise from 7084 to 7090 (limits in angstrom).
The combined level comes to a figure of 50.4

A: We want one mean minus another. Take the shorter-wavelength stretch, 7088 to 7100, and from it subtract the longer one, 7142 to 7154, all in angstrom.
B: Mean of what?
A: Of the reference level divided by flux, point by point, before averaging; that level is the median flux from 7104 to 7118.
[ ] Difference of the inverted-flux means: -0.0156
